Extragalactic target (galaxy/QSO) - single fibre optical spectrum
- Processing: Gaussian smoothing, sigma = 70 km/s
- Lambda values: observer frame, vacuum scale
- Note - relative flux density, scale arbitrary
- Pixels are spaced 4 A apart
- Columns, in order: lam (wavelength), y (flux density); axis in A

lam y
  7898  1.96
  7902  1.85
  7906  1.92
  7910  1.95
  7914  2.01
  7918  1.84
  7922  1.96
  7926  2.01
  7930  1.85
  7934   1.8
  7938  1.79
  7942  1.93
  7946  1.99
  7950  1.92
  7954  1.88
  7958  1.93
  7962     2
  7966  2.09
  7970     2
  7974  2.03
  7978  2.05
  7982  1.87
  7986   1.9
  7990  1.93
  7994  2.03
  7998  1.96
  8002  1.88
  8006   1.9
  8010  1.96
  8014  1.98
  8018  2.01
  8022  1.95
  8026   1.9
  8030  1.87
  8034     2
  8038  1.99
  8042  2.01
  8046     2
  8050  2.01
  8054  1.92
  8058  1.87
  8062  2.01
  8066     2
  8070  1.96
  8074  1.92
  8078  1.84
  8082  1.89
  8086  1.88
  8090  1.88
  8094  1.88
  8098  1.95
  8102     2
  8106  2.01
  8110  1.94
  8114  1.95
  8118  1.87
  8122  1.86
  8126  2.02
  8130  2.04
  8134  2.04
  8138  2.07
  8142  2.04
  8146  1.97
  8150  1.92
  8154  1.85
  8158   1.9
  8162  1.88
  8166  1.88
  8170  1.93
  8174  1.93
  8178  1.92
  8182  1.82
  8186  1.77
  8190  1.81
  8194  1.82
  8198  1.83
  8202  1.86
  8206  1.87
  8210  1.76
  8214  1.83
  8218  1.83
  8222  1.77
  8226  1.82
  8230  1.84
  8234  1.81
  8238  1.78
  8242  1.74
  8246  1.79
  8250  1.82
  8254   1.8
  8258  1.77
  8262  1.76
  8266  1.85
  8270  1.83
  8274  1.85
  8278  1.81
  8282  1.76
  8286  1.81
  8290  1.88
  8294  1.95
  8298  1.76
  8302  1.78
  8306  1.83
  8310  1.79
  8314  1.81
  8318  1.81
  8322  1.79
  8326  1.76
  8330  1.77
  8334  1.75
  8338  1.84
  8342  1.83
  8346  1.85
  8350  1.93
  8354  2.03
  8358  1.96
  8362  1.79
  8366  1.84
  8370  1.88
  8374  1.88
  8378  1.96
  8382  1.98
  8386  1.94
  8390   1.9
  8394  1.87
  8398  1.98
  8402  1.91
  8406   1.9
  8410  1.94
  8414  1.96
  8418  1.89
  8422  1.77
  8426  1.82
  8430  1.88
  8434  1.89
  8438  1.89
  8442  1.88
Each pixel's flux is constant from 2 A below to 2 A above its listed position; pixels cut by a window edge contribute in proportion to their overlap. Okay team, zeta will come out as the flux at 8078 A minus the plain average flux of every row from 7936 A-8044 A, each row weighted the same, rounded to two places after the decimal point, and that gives -0.11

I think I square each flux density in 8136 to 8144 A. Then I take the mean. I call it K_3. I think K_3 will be 4.22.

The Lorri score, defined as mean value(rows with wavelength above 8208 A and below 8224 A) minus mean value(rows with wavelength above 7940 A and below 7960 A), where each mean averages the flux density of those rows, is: -0.13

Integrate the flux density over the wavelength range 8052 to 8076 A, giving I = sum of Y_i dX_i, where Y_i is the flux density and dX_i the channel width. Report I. 46.7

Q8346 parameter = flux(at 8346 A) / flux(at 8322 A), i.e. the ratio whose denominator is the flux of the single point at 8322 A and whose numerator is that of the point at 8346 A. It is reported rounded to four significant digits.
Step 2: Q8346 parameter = 1.034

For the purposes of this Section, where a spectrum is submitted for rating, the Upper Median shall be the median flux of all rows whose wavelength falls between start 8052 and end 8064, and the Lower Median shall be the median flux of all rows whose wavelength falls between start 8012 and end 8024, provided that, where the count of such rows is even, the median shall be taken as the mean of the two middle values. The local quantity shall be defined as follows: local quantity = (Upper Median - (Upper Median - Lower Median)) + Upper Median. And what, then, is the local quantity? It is 3.90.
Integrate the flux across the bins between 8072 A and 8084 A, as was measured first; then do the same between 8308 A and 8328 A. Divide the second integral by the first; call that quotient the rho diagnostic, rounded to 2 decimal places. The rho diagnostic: 1.59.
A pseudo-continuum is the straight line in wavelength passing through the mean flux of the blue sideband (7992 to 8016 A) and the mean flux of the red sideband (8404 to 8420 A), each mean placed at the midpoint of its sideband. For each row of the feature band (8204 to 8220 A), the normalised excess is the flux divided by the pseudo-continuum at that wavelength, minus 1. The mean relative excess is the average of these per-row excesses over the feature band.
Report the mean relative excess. -0.06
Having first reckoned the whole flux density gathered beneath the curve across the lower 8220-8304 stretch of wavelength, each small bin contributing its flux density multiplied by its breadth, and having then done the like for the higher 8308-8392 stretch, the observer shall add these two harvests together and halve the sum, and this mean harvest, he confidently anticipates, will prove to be 154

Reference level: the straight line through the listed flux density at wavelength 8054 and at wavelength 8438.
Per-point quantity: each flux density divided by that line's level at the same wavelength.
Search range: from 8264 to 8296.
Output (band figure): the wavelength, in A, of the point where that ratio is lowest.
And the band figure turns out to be 8282 A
